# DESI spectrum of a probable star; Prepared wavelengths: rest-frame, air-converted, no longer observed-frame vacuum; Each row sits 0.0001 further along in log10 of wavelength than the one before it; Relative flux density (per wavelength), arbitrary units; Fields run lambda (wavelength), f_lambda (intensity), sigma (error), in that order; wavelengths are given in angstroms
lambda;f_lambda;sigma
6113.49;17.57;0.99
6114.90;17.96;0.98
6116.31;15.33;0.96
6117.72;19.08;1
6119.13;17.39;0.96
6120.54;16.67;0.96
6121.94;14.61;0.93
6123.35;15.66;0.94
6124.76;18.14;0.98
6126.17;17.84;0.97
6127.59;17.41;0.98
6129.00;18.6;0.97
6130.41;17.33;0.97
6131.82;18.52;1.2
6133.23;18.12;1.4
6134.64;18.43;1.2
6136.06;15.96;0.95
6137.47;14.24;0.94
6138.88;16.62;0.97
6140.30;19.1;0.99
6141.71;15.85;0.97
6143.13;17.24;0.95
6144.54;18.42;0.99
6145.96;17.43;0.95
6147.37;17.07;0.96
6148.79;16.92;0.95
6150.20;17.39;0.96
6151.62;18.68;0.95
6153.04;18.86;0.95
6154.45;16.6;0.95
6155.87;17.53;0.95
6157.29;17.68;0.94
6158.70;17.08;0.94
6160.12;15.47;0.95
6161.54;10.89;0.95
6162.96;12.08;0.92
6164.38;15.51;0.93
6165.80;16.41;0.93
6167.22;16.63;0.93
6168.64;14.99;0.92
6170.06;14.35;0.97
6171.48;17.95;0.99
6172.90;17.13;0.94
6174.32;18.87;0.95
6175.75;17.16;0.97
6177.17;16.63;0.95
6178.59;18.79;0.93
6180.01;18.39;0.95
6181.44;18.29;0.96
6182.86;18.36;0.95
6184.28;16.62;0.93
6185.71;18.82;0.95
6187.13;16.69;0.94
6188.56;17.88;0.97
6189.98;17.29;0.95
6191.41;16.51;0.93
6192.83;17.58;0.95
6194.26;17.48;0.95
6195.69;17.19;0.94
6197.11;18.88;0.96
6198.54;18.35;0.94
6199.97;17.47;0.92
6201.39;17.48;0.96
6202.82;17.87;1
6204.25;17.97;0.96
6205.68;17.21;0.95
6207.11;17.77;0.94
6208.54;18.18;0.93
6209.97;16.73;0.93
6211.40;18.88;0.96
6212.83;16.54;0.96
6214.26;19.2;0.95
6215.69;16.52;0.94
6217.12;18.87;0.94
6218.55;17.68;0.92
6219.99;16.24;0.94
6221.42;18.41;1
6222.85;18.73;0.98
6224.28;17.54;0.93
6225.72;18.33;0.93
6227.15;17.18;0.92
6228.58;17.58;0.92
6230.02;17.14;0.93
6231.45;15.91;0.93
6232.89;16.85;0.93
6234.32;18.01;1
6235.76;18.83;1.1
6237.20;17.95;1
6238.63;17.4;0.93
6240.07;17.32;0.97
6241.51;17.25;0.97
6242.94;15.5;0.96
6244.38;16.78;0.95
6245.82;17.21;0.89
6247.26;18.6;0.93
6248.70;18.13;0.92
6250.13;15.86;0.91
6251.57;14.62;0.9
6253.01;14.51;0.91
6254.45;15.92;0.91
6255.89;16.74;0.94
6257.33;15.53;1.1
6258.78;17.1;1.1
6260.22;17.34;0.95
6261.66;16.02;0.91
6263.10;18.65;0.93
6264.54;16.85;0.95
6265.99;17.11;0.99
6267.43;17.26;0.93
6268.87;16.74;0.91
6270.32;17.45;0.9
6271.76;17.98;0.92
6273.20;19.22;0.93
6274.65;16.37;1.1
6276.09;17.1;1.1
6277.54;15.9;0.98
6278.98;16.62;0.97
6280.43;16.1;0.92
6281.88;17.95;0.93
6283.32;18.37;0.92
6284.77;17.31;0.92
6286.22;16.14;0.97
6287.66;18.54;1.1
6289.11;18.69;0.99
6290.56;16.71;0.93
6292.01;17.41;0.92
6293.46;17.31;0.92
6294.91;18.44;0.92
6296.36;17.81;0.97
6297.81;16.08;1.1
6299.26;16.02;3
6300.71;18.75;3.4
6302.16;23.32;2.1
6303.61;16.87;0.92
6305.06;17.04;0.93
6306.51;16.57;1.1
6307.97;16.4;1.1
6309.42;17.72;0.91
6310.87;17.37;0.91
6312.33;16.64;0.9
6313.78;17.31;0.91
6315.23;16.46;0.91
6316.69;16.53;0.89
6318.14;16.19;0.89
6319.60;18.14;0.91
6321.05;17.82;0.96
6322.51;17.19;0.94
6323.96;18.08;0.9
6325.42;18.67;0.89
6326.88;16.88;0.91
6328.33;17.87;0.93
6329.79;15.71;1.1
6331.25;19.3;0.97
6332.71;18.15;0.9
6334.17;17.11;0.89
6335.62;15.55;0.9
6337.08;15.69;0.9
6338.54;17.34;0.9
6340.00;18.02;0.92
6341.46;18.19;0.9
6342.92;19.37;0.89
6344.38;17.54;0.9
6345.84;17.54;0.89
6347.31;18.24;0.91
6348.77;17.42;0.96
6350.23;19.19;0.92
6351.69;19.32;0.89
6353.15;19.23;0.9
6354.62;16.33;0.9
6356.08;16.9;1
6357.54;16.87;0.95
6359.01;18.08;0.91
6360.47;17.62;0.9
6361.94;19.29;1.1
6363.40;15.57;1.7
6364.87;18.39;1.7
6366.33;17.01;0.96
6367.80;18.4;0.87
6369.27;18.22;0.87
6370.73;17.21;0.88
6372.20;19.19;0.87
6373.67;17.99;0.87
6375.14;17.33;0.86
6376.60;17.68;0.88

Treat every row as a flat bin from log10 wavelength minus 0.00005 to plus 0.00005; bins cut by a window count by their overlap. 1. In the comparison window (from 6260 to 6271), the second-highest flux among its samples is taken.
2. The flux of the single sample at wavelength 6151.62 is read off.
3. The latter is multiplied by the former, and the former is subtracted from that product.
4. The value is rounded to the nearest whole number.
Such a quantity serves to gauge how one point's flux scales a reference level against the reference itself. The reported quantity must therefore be 309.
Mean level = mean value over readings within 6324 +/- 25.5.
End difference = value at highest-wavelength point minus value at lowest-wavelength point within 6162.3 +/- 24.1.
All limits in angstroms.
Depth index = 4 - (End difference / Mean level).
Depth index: 3.87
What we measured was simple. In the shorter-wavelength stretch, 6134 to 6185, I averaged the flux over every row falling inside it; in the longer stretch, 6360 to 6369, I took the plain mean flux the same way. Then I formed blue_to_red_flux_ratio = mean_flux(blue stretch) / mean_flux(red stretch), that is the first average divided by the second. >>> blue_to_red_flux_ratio 0.95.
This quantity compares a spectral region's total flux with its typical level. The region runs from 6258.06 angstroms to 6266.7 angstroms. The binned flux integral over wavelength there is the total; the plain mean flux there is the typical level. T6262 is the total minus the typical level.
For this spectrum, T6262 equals 131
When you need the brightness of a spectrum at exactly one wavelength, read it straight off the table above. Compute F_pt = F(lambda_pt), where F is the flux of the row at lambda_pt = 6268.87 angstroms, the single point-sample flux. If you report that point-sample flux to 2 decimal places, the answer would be 16.74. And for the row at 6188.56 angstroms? 17.88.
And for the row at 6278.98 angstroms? 16.62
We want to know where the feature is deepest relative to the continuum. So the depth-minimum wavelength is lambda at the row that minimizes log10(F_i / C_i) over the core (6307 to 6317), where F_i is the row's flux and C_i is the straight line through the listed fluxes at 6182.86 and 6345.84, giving 6307.97 angstroms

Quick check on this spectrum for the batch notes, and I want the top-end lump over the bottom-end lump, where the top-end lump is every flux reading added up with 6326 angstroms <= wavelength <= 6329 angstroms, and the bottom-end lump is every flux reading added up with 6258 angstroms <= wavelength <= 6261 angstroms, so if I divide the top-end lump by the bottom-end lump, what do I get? 1.01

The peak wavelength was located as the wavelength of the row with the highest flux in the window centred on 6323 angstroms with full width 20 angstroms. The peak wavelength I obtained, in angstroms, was 6331.25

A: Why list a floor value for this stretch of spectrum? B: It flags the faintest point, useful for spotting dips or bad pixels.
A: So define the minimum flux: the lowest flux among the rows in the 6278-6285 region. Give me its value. 16.1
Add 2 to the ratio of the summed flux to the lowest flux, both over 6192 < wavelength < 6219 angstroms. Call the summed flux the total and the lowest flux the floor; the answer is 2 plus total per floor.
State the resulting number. 22.5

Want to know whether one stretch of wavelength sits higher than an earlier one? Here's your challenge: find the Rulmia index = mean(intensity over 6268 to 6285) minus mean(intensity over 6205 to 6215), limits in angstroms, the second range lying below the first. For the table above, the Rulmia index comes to -0.5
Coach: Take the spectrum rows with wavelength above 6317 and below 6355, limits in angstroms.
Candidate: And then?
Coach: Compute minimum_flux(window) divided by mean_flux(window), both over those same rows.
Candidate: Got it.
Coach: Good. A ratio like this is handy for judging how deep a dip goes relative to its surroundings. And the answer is 0.88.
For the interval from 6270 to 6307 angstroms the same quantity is 0.91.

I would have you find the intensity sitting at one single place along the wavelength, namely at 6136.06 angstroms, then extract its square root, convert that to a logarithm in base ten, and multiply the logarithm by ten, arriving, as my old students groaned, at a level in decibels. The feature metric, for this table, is 6.02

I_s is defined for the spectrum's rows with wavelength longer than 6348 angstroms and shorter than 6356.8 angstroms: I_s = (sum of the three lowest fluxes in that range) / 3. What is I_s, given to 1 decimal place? 16.9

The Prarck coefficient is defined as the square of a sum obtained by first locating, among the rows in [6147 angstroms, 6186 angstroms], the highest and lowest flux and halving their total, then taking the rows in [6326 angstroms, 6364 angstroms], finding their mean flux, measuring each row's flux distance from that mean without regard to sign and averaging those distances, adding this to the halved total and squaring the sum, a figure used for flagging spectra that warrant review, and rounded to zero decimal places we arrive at 251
